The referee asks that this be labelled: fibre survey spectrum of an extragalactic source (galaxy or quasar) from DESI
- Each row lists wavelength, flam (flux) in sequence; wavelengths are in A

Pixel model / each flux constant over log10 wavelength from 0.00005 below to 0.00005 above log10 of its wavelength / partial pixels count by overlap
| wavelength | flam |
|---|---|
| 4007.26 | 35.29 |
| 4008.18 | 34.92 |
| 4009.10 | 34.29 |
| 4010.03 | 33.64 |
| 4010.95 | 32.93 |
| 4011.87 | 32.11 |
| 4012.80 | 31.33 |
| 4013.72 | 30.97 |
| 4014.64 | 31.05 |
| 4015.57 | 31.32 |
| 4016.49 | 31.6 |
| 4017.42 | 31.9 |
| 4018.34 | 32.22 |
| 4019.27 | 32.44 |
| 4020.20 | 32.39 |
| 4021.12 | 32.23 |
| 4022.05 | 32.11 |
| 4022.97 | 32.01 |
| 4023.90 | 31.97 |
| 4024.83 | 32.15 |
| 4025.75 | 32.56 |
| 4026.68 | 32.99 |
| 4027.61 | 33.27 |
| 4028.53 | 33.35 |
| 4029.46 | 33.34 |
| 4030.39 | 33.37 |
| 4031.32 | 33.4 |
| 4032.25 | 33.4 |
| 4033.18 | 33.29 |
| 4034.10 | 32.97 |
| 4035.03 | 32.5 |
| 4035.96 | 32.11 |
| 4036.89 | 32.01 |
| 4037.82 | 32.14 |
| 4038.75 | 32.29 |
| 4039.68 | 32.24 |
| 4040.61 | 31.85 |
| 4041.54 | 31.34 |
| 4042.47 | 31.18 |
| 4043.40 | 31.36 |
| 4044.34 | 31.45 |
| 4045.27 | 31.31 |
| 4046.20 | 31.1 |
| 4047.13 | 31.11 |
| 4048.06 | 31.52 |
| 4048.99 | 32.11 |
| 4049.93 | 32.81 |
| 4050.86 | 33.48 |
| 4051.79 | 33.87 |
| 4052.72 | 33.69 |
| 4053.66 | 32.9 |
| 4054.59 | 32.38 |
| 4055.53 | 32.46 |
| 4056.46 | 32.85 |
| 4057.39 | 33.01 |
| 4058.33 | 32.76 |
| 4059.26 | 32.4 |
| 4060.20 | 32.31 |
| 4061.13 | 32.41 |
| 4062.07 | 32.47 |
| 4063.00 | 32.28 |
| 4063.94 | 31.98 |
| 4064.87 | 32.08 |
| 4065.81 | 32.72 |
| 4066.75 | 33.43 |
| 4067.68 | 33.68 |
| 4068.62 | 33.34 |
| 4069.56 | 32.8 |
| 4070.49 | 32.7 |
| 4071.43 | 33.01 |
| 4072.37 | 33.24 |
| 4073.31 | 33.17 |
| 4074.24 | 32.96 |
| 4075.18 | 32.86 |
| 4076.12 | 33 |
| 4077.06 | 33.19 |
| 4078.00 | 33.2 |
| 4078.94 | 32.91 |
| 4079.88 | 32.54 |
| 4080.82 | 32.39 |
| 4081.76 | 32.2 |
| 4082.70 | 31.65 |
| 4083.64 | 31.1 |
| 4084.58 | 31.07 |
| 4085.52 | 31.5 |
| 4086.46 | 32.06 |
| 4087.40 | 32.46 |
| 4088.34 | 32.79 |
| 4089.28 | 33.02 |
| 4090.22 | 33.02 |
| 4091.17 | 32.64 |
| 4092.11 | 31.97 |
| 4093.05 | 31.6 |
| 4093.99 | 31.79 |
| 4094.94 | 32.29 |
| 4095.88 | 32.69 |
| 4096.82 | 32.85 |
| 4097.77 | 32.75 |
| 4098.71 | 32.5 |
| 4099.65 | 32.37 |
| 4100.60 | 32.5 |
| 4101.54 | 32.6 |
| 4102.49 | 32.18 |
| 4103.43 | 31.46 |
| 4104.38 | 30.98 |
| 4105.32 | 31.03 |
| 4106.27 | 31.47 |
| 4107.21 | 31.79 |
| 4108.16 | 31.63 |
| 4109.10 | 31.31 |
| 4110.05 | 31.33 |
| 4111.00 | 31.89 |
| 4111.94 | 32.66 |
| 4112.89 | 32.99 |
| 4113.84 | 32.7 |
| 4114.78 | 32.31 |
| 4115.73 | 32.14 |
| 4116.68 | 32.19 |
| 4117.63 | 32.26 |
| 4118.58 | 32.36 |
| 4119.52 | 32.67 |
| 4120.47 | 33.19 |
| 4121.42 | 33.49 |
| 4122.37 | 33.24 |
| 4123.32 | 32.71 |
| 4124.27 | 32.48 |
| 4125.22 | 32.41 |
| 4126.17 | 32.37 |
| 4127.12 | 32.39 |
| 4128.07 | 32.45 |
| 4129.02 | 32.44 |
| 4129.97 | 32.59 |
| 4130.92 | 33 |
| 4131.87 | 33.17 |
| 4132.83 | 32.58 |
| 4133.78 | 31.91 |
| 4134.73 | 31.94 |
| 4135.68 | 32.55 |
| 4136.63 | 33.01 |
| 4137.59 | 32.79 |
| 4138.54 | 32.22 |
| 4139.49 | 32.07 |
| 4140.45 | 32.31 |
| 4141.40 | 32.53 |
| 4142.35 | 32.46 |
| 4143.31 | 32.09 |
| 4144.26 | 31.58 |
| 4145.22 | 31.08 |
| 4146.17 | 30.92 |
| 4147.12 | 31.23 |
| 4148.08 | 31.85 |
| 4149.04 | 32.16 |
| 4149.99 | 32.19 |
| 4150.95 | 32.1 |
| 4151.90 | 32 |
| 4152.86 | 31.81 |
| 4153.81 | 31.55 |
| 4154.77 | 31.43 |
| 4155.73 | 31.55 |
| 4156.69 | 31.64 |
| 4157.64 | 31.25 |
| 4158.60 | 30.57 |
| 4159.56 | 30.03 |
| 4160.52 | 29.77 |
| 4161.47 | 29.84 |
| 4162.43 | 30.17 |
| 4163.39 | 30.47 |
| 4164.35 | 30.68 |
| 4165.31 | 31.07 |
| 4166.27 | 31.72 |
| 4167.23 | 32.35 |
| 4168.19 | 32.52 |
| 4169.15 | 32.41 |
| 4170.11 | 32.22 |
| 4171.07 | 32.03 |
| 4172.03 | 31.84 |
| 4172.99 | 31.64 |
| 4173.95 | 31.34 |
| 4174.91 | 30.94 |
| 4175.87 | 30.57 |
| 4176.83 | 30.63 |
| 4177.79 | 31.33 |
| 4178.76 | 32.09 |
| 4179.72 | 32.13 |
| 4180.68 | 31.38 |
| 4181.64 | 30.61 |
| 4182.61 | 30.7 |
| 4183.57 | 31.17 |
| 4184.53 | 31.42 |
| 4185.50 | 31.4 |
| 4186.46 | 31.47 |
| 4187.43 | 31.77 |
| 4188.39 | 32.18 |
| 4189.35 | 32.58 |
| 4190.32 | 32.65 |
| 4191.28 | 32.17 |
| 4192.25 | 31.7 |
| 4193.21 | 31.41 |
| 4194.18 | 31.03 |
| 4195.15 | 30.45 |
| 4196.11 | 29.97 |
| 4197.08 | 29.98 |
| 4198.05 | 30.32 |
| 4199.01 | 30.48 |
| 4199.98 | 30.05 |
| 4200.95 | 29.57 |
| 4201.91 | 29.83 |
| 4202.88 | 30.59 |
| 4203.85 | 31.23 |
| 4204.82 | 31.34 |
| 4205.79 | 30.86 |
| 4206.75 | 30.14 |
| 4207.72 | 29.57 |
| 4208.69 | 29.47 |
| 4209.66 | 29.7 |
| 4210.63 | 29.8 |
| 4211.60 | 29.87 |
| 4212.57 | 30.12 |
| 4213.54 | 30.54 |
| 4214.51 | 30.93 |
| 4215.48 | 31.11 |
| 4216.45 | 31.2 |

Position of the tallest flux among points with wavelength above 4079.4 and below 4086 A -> 4079.88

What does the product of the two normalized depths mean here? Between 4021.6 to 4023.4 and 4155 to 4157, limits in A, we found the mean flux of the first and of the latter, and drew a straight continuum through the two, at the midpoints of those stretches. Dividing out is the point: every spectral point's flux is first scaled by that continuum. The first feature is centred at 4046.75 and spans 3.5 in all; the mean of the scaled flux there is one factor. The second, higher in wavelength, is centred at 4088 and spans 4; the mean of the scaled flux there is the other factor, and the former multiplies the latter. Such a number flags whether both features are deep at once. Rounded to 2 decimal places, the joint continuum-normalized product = 1.00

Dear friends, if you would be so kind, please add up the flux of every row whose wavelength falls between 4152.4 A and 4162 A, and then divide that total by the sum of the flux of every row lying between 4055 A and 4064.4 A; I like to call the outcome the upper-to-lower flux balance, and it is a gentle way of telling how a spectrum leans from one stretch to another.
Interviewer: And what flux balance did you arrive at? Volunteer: 0.95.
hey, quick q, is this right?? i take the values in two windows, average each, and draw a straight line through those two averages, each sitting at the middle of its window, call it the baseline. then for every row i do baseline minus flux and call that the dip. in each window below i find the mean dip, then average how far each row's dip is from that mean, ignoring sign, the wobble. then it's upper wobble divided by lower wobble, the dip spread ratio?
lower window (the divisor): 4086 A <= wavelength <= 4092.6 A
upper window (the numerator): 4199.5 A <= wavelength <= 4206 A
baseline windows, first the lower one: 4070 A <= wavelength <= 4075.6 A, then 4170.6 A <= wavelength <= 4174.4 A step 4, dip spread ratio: 1.7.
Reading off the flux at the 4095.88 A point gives 32.69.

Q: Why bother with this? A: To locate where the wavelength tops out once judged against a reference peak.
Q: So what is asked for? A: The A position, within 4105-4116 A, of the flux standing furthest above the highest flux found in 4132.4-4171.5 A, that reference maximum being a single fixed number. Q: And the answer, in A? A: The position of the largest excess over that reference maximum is 4112.89 A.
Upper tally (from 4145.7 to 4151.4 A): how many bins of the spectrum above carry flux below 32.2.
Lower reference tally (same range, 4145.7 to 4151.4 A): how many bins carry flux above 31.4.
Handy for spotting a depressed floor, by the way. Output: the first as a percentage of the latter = 150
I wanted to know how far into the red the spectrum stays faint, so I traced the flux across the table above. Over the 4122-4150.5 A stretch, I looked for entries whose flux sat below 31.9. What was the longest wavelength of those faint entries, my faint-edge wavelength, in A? 4148.08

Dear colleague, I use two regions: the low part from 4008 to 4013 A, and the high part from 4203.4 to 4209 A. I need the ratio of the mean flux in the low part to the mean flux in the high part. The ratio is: 1.09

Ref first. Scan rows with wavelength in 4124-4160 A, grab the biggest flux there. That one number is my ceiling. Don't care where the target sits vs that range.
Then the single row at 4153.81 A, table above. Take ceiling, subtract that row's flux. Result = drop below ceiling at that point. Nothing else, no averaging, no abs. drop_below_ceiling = 1.6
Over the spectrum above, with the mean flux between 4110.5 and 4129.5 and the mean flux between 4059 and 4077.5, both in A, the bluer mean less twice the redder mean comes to -32.3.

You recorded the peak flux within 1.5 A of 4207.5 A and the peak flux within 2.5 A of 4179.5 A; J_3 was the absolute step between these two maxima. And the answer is 2.0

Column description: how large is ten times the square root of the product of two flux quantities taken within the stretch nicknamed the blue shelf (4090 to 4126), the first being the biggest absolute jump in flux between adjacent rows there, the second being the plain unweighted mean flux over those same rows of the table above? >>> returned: 50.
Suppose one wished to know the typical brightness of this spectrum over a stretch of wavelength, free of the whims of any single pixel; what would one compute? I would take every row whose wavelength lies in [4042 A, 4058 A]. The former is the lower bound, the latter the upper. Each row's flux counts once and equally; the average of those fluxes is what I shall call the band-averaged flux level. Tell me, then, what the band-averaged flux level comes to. 32.3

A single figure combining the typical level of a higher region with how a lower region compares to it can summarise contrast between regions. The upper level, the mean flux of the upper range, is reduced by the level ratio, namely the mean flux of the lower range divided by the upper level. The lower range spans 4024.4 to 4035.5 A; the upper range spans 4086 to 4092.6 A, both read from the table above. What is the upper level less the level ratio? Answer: 31.6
